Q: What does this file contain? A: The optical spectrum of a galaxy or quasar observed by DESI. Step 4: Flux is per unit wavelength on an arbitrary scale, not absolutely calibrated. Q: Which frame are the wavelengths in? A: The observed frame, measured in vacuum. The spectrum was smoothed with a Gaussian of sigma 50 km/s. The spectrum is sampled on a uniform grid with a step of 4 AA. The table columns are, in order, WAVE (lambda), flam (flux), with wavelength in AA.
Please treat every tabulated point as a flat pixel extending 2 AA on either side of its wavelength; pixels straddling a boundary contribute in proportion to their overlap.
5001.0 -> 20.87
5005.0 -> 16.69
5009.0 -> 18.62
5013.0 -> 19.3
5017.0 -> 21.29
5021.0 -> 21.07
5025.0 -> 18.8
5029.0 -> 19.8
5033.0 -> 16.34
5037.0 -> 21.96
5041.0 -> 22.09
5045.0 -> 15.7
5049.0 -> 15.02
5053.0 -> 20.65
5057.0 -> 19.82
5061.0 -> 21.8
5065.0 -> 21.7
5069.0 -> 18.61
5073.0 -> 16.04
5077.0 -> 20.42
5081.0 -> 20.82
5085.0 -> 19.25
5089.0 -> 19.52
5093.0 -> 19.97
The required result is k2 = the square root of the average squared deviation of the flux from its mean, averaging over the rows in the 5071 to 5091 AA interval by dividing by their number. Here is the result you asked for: 1.7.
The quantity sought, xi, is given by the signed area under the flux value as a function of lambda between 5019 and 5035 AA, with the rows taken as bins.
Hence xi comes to 304.0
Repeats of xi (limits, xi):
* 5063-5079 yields 307.1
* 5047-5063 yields 309.2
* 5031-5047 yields 304.4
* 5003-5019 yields 303.6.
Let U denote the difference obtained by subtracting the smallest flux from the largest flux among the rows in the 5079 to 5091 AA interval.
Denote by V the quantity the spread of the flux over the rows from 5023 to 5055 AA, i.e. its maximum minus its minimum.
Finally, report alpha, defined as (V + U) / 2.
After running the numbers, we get 4.3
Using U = 1.6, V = 7.1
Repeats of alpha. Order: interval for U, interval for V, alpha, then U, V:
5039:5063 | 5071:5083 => 5.9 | 7.1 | 4.8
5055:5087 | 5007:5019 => 4.2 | 5.8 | 2.7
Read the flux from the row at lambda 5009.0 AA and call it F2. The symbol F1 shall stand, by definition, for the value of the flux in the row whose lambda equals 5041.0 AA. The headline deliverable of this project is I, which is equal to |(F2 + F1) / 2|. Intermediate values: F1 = 22.09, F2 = 18.62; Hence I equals 20.4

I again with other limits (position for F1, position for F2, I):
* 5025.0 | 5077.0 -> 19.6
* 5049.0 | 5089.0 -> 17.3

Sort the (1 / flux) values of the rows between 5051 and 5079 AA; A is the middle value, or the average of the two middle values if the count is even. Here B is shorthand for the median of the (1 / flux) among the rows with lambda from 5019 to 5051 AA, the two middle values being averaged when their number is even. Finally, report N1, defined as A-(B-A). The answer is 0.0461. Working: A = 0.049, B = 0.0518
